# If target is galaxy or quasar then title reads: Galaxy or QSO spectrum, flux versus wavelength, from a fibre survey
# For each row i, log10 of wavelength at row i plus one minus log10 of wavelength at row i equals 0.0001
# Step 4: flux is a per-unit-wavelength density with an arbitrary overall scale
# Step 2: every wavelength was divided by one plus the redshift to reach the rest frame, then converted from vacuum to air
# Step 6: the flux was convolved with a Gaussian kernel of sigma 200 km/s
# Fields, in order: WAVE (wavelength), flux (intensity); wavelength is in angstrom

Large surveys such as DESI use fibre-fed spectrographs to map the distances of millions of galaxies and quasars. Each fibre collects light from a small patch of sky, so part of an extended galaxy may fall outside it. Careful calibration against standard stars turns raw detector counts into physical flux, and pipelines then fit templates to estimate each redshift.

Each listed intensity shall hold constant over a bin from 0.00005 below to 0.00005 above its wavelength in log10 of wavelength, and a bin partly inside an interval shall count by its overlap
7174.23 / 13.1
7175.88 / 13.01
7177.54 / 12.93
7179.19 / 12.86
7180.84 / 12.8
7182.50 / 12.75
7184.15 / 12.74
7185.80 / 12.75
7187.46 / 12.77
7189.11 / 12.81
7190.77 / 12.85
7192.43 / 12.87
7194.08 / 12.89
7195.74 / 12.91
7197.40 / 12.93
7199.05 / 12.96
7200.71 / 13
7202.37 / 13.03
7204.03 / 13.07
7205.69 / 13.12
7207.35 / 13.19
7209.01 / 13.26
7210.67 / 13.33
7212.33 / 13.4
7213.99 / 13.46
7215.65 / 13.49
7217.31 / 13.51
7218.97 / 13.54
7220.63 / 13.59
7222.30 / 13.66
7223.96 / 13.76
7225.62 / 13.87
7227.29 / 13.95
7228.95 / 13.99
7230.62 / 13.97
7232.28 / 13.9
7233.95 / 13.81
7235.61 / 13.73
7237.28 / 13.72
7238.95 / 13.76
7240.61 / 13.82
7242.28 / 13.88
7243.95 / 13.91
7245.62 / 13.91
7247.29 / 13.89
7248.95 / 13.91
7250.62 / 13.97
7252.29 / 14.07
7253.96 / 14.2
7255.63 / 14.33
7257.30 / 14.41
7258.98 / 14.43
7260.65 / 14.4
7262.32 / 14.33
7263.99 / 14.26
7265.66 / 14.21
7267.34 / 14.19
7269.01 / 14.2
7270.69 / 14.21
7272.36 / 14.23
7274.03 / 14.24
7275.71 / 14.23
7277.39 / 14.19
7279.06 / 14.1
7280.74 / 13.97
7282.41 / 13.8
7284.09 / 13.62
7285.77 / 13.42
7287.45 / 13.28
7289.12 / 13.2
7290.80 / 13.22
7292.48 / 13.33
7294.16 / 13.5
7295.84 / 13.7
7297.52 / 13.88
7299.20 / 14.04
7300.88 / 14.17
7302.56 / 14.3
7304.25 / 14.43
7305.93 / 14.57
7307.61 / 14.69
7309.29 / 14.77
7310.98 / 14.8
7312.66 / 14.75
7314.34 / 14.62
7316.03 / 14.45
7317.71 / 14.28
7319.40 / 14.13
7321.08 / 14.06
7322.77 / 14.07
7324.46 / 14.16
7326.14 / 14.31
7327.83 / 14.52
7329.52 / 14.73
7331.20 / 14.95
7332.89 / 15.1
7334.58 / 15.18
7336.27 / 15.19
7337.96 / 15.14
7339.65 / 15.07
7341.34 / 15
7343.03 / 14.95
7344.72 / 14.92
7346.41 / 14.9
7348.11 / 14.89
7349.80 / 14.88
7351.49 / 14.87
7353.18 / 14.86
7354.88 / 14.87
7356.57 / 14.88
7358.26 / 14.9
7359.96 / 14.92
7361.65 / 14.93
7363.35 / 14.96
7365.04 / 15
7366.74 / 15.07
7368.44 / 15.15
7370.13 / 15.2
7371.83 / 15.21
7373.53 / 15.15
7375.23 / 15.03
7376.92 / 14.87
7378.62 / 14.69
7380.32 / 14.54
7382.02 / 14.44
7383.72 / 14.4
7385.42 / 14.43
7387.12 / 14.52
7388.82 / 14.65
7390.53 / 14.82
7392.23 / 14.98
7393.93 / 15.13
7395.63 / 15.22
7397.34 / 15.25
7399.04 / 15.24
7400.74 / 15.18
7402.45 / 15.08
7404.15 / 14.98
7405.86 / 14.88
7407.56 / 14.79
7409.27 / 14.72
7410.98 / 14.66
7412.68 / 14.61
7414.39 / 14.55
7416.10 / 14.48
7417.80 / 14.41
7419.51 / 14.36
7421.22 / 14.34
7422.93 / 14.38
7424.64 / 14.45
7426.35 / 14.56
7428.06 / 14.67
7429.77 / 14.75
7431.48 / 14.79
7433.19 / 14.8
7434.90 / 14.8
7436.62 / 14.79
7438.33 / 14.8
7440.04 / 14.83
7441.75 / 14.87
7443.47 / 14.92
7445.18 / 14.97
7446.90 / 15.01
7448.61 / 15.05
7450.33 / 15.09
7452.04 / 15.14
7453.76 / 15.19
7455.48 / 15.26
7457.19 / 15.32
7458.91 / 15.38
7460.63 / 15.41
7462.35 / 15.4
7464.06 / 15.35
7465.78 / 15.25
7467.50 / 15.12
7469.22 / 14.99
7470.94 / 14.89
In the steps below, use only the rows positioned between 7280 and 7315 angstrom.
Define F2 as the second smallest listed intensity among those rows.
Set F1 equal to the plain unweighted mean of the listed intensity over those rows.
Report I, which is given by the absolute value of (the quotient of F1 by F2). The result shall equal 1.06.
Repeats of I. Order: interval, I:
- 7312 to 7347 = 1.04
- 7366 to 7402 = 1.03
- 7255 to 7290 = 1.06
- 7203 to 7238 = 1.04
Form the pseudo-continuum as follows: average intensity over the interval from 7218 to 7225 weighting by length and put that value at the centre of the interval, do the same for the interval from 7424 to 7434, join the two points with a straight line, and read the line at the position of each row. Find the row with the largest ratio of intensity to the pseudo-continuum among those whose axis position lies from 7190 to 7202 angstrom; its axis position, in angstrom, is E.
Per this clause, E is 7200.71 angstrom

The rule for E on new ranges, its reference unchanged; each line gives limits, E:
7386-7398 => 7397.34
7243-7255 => 7253.96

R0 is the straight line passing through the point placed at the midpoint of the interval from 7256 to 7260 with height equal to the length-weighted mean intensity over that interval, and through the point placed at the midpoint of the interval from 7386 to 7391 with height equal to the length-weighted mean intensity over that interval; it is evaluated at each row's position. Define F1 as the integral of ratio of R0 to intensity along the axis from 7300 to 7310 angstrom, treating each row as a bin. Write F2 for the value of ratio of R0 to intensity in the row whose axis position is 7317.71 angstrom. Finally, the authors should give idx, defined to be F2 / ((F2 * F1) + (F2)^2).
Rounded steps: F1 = 10.0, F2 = 1.01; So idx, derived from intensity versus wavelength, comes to 0.0908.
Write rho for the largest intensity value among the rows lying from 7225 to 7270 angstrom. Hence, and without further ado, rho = 14.43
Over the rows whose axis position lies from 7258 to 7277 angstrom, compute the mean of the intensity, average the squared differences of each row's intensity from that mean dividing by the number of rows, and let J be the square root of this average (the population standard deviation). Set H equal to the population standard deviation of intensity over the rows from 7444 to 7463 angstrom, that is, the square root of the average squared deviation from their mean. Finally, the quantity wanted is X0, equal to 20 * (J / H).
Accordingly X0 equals 10.2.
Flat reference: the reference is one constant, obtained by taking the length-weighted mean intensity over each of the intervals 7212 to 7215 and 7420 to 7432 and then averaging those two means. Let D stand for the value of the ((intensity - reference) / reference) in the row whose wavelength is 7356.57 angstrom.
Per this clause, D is 0.06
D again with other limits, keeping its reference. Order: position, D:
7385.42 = 0.03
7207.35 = -0.06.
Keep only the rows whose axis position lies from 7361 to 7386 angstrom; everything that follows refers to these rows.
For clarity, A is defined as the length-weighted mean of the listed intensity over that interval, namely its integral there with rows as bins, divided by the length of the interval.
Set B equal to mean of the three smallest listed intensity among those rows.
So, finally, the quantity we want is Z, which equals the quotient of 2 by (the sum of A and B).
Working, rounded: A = 14.9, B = 14.4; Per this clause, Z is 0.068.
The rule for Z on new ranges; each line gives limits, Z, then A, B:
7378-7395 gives 0.069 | 14.7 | 14.4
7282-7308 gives 0.074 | 13.8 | 13.2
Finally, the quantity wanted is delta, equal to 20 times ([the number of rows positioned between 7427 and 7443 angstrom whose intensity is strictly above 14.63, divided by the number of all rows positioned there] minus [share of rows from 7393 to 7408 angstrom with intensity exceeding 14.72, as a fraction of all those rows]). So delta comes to 0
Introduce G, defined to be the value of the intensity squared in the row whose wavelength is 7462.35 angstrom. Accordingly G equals 237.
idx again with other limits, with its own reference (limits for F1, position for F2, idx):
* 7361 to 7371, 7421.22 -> 0.0934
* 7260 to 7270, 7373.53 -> 0.0904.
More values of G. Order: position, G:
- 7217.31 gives 183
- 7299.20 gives 197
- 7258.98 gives 208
